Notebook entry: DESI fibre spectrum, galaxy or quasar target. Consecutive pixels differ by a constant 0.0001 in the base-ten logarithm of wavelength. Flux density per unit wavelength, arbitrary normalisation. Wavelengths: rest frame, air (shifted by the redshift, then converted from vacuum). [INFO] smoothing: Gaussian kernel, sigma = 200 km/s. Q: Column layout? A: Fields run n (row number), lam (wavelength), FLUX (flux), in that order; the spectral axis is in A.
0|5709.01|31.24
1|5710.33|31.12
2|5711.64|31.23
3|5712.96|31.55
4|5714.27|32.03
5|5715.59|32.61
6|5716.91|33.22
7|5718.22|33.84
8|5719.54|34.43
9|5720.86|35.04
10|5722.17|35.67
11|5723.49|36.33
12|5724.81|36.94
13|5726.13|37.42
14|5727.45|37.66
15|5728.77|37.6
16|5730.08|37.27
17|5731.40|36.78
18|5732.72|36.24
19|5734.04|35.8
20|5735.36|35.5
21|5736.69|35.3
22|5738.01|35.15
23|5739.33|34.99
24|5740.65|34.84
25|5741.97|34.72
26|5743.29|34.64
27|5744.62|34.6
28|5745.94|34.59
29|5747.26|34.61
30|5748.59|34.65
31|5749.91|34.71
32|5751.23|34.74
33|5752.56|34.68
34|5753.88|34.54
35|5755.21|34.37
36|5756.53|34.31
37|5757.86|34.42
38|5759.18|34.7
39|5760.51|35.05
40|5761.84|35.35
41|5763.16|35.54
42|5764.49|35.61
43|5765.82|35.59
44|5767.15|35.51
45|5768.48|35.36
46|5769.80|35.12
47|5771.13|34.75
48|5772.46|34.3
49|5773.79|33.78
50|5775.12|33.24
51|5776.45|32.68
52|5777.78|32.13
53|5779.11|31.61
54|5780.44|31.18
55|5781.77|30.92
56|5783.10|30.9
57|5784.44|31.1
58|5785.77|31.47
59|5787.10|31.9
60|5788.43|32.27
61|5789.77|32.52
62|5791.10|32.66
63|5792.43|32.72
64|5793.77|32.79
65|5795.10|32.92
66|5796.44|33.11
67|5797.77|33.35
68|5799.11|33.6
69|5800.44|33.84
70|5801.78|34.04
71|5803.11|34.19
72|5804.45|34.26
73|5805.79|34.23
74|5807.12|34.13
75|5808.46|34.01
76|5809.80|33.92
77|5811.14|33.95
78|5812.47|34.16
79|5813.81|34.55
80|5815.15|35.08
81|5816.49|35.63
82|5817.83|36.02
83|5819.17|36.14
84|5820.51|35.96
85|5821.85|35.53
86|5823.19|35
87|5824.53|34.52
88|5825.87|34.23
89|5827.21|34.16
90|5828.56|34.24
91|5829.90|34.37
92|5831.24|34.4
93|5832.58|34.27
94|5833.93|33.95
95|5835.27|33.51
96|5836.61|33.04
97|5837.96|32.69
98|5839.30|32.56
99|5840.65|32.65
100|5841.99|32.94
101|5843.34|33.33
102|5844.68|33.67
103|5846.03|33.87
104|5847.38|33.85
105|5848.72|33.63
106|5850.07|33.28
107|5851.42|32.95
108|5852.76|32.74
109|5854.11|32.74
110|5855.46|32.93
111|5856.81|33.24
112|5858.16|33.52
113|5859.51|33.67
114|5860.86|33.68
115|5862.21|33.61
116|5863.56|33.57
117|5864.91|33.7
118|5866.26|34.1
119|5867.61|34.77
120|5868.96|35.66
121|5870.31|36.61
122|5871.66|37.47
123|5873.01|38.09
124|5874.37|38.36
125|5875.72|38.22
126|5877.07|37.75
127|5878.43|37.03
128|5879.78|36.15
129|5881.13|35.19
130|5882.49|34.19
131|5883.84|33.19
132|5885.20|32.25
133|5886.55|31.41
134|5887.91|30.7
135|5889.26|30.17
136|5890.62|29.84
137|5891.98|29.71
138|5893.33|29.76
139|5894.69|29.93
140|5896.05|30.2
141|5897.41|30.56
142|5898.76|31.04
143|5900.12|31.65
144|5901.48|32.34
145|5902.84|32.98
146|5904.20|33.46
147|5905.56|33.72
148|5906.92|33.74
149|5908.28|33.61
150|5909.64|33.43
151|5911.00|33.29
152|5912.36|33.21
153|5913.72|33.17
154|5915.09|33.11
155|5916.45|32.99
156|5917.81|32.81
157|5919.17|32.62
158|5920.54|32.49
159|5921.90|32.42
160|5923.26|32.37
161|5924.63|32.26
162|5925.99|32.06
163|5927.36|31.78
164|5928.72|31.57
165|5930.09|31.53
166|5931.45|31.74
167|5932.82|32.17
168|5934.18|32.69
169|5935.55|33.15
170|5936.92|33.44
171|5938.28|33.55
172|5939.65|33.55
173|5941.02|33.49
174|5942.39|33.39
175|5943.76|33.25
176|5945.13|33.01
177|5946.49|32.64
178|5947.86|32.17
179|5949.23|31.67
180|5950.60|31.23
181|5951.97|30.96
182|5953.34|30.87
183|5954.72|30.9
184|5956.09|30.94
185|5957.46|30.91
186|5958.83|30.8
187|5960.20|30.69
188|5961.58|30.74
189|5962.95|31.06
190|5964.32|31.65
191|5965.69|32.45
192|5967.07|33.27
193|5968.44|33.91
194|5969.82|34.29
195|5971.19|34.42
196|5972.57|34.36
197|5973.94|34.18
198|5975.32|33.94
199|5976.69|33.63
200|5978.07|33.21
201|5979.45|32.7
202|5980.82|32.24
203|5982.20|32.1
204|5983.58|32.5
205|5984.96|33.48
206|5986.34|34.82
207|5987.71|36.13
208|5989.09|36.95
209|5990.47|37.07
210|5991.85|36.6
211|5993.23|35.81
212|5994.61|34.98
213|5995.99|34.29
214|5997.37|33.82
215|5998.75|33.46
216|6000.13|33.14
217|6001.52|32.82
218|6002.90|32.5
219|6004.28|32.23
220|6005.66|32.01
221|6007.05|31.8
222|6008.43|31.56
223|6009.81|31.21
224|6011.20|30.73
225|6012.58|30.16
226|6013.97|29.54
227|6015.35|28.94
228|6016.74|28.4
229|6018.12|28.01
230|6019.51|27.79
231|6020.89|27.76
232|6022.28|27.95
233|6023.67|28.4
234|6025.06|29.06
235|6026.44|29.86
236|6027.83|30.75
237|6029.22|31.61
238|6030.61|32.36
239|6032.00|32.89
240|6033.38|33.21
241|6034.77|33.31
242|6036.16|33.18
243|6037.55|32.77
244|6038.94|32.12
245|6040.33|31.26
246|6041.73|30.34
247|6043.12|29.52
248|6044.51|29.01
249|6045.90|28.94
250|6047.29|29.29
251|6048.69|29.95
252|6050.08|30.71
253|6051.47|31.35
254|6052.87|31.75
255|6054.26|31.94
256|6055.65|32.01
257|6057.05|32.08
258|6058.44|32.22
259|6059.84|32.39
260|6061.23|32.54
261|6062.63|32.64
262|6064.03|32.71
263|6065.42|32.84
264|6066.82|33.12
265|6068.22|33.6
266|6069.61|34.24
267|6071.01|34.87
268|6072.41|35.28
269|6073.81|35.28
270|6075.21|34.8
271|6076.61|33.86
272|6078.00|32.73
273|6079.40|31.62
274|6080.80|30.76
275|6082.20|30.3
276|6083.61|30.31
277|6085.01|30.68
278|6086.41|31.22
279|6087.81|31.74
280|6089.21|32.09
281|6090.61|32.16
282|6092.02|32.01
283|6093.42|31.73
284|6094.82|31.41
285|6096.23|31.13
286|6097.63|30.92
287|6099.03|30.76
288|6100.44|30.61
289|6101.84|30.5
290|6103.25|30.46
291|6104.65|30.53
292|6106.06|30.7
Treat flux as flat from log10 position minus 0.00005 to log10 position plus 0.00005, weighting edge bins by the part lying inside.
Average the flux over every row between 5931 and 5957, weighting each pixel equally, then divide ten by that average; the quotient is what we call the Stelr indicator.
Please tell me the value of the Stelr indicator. 0.309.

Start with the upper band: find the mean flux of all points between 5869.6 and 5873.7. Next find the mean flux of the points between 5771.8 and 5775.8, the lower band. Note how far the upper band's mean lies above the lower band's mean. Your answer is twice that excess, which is 7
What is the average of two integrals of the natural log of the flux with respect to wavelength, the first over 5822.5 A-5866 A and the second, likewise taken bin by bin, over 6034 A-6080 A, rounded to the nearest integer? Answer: 156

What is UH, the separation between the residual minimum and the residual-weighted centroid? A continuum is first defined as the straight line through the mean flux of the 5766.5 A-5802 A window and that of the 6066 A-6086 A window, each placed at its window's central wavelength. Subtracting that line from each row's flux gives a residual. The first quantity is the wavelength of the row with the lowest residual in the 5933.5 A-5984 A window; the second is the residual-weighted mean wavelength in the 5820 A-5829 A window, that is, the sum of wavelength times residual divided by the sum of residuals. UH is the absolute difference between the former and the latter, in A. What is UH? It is 136.6 A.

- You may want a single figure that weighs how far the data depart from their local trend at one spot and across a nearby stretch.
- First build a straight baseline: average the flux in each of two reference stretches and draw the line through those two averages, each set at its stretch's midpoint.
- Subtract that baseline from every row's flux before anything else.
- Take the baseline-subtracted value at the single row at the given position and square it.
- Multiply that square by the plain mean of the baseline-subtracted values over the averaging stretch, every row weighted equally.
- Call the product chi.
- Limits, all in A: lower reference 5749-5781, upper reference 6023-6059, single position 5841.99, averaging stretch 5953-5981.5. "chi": 0.1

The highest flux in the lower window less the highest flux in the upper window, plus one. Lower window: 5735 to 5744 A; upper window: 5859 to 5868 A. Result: 1.7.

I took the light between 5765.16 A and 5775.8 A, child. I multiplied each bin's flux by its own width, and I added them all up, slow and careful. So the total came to 369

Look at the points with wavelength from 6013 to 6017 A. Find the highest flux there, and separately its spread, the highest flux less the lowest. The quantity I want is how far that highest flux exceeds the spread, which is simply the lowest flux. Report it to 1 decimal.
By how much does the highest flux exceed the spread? 28.4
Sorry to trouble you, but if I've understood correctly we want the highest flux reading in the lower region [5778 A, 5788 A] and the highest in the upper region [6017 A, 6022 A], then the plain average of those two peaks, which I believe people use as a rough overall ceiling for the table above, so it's 30.0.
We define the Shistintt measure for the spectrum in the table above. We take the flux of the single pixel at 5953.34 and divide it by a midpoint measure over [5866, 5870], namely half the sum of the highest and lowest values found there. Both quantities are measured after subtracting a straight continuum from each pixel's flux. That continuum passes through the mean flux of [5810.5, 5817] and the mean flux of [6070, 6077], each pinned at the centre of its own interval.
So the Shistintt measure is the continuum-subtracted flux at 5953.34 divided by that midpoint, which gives -22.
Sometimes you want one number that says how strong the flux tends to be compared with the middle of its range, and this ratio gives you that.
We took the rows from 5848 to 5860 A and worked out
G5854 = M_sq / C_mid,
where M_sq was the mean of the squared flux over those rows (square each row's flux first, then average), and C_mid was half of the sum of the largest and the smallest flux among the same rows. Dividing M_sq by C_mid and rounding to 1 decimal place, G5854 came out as 33.2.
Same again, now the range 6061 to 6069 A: 32.8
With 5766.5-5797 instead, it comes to 32.5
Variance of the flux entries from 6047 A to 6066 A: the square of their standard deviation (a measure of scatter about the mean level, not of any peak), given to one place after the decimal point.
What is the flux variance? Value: 1.1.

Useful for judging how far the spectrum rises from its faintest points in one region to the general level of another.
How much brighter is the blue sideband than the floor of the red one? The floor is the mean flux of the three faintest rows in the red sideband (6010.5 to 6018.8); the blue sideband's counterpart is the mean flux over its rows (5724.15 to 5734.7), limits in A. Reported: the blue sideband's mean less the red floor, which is 8.5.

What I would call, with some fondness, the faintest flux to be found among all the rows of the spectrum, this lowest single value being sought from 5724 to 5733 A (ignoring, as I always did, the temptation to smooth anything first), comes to 36.24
